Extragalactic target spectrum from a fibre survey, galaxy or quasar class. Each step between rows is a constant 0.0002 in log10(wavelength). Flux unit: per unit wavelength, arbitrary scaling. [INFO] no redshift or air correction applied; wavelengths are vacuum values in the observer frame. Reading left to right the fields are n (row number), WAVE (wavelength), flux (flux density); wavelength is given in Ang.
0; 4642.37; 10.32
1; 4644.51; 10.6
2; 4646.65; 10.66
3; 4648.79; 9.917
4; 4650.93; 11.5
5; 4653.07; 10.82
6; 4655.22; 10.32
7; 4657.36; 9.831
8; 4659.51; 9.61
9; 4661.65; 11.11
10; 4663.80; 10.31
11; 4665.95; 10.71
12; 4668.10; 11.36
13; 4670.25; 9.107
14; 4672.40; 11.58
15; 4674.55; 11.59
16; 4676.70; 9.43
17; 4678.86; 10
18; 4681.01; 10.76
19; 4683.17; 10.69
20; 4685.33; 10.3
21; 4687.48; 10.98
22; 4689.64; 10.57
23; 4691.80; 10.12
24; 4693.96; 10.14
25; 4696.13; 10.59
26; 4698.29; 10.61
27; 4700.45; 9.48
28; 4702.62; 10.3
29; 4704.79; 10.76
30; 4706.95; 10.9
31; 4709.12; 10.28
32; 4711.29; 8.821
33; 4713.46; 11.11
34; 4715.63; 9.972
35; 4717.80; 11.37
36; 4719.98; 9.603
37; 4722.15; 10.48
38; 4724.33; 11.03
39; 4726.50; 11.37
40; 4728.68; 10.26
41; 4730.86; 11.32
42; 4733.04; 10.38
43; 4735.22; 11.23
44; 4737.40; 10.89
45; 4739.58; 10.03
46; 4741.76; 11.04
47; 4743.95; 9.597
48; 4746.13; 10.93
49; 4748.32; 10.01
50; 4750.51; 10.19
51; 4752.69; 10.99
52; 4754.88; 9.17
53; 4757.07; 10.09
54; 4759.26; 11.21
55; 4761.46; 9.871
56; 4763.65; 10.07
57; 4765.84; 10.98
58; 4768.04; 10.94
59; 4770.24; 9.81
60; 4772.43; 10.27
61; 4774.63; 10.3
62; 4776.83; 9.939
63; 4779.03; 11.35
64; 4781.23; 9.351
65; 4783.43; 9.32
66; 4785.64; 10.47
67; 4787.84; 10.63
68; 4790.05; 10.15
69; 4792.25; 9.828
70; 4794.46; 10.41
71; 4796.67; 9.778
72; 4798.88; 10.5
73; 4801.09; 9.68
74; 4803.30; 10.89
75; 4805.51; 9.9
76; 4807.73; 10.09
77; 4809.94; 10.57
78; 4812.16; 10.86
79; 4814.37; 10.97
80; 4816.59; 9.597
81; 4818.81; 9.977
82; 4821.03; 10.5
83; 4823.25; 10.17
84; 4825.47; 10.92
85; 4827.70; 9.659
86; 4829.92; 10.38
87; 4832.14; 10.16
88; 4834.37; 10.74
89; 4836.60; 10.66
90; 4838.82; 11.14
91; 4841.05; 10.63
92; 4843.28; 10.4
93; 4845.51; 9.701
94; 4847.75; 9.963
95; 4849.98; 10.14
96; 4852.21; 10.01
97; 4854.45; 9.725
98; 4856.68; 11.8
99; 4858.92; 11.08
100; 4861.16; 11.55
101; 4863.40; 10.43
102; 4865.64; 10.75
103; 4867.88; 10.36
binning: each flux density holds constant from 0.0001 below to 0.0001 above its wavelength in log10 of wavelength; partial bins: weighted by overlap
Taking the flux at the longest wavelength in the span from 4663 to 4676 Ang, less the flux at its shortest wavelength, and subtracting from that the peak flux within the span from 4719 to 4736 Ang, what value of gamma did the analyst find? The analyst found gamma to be -10.1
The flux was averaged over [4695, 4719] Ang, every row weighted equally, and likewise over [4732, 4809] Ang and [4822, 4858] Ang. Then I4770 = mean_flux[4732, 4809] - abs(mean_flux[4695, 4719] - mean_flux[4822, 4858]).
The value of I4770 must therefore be 10.3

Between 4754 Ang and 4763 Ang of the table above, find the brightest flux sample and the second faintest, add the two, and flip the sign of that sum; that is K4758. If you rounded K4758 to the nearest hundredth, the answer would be -21.08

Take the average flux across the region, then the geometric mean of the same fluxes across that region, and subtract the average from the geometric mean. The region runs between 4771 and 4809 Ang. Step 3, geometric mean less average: -0.013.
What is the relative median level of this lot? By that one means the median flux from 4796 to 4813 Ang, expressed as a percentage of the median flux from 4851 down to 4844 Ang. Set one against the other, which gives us 103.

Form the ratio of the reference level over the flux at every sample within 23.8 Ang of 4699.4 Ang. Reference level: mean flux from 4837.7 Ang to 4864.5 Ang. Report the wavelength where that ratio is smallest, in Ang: 4717.80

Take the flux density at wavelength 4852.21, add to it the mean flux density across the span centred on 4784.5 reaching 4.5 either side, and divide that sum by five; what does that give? 3.99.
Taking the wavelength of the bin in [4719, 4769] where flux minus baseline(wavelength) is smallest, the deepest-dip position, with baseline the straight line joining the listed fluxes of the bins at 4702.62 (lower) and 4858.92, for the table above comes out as 4754.88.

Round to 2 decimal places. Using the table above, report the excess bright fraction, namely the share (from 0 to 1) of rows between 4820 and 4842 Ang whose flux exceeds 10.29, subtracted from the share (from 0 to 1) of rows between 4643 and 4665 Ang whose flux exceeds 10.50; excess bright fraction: -0.20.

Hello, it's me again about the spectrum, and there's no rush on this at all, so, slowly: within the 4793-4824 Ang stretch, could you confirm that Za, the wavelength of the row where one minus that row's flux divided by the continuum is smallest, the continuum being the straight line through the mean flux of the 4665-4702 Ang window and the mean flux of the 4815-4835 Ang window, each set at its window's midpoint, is 4814.37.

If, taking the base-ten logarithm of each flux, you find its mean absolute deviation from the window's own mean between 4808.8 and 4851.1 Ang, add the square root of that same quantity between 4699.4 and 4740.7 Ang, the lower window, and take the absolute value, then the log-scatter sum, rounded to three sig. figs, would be 0.171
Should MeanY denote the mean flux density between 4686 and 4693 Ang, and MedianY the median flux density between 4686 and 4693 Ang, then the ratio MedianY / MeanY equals 1.00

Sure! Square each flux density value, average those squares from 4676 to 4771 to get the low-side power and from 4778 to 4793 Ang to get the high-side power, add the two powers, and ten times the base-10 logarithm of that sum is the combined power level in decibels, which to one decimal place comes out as 23.3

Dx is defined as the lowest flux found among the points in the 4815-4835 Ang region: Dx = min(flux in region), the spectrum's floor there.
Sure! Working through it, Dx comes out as 9.597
